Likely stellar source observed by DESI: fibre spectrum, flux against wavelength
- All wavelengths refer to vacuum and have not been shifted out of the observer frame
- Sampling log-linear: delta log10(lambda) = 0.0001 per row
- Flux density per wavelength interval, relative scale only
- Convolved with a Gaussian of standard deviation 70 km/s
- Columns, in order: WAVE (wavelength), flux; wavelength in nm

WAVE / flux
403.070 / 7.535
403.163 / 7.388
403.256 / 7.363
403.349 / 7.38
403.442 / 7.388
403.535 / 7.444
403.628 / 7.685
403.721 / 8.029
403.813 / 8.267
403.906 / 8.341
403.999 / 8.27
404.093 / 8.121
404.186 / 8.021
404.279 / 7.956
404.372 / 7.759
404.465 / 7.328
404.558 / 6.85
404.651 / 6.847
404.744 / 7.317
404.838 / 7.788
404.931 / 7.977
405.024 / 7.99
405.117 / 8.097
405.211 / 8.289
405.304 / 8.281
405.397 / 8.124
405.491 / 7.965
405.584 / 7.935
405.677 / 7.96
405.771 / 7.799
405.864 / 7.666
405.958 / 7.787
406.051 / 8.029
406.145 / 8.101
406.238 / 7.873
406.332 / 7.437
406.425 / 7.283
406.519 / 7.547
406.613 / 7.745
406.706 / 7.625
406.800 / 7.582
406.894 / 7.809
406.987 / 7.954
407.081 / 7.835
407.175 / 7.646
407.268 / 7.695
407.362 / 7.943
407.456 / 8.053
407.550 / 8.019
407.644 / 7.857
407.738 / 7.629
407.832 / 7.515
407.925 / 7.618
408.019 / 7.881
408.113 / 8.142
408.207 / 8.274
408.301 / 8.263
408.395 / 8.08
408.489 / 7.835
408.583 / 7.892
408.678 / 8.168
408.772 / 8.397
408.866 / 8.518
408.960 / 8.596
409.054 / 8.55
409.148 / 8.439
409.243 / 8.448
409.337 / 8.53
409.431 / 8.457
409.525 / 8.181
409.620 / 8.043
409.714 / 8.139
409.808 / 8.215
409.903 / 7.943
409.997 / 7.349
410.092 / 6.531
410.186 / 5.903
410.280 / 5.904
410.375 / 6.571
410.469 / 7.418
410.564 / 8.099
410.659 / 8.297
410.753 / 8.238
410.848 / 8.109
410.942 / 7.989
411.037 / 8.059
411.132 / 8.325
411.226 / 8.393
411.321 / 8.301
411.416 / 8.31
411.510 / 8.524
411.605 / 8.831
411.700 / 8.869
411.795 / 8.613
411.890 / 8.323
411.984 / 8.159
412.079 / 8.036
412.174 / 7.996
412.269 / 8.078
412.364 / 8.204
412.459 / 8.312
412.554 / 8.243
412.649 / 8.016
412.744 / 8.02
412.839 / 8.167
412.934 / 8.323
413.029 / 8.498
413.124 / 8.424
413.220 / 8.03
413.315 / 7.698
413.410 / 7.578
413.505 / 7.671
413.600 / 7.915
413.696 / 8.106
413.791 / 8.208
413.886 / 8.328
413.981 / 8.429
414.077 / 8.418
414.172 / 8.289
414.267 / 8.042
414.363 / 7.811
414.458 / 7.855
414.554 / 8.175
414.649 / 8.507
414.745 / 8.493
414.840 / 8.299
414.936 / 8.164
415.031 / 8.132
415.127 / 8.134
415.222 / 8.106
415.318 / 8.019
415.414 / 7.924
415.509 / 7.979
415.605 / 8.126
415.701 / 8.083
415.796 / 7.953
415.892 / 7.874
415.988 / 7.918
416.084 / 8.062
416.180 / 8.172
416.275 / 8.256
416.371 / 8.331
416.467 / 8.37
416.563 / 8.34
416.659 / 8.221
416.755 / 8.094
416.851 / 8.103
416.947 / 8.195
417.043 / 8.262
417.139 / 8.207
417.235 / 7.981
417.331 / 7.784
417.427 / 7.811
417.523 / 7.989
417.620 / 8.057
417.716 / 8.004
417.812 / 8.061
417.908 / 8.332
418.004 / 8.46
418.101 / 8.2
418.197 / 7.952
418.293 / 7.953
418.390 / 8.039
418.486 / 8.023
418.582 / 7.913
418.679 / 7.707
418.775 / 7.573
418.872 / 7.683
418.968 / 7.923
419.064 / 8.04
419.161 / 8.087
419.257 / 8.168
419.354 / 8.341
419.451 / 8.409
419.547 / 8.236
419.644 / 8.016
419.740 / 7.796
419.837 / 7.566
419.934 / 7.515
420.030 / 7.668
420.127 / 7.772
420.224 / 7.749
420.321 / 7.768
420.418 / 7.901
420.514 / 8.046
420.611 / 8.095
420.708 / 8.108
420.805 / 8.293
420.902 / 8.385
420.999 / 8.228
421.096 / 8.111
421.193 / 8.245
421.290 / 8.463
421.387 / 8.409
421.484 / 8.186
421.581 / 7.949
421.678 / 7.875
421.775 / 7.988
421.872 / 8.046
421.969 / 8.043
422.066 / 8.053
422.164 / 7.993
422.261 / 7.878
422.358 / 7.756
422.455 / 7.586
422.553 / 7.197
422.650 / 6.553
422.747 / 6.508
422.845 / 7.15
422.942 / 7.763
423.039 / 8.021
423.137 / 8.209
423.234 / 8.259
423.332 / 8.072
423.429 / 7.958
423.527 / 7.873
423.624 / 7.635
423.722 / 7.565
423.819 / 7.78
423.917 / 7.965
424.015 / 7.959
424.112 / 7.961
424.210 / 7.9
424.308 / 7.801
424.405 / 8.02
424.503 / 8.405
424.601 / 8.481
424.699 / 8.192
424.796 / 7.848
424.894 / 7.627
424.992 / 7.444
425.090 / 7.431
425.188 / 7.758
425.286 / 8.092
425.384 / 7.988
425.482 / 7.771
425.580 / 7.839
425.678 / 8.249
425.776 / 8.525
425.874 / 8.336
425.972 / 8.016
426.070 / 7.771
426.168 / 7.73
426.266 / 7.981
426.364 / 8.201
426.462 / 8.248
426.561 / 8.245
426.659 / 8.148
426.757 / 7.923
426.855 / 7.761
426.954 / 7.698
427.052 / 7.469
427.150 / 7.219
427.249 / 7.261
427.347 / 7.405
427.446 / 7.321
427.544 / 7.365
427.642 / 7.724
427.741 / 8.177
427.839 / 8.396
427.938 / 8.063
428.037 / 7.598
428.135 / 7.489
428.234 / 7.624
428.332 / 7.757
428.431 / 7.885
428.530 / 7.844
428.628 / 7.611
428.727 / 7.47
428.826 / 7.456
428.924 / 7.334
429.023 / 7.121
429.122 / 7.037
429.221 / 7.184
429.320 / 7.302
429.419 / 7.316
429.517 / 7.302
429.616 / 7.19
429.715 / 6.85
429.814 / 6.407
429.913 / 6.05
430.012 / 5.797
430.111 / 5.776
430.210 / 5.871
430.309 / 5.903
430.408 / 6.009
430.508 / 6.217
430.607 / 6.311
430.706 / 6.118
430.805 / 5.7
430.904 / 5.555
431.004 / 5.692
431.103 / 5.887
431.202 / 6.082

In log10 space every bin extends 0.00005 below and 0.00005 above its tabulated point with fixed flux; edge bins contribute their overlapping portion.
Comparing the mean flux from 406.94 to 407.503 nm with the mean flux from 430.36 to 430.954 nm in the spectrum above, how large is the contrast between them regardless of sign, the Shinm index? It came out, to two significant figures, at 1.9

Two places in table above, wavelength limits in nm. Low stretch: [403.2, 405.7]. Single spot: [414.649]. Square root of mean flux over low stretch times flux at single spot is 8.1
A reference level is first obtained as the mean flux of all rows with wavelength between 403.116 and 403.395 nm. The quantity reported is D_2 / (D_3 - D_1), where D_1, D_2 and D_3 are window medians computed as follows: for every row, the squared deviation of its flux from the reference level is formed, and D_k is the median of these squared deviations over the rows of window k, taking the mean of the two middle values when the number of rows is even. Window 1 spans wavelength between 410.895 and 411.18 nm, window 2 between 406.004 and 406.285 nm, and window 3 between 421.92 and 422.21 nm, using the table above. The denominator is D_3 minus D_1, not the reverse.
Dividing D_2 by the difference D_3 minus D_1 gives -20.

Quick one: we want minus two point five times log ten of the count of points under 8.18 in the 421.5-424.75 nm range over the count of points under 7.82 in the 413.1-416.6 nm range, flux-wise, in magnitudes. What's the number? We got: -2.1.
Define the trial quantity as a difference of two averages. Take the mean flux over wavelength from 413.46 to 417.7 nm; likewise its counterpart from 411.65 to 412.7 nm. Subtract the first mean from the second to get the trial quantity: 0.14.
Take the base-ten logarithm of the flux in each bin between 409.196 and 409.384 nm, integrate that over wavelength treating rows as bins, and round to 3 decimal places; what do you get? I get 0.175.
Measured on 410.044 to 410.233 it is 0.150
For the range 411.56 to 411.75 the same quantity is 0.180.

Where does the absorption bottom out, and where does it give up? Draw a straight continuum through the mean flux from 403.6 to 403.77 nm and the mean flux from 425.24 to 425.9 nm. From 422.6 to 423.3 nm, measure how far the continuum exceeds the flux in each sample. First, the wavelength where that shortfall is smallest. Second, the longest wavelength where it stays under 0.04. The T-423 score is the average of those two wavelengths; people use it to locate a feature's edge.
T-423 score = 423.23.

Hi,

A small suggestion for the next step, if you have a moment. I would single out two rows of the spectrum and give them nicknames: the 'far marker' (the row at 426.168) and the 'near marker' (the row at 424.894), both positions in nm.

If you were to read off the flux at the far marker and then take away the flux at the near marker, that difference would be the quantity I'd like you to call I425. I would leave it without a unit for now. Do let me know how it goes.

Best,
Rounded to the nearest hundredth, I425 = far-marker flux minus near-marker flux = 0.10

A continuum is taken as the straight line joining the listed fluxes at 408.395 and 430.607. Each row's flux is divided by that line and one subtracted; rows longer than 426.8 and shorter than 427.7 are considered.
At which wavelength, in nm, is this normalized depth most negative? 427.150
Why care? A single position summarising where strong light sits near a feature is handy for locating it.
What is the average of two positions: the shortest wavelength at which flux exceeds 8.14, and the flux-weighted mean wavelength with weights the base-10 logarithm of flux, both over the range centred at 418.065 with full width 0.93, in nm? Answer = 417.98 nm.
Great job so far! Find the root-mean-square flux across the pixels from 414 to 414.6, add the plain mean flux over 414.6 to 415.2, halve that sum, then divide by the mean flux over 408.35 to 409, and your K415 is 1.00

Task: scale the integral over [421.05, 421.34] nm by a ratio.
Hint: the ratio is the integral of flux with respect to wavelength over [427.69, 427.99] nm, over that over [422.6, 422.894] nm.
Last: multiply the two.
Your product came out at 2.97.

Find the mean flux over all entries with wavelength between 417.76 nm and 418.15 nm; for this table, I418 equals 8.26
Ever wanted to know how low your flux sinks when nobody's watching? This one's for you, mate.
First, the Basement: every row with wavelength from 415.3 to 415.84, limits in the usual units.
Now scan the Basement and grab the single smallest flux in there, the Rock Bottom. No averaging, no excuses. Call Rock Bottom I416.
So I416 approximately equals 7.924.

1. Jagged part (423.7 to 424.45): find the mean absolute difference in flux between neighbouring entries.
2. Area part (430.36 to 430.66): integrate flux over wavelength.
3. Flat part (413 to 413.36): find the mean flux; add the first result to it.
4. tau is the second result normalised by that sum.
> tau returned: 0.2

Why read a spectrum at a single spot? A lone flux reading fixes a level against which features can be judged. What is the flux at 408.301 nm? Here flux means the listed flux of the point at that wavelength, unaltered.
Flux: 8.263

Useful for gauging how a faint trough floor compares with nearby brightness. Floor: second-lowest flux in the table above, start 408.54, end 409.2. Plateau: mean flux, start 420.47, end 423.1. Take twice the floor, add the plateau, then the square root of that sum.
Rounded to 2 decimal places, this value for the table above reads 4.92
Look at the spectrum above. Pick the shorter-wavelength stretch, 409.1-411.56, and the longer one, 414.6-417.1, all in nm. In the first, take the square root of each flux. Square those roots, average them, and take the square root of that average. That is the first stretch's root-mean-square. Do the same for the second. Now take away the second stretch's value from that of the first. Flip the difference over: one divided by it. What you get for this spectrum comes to -20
